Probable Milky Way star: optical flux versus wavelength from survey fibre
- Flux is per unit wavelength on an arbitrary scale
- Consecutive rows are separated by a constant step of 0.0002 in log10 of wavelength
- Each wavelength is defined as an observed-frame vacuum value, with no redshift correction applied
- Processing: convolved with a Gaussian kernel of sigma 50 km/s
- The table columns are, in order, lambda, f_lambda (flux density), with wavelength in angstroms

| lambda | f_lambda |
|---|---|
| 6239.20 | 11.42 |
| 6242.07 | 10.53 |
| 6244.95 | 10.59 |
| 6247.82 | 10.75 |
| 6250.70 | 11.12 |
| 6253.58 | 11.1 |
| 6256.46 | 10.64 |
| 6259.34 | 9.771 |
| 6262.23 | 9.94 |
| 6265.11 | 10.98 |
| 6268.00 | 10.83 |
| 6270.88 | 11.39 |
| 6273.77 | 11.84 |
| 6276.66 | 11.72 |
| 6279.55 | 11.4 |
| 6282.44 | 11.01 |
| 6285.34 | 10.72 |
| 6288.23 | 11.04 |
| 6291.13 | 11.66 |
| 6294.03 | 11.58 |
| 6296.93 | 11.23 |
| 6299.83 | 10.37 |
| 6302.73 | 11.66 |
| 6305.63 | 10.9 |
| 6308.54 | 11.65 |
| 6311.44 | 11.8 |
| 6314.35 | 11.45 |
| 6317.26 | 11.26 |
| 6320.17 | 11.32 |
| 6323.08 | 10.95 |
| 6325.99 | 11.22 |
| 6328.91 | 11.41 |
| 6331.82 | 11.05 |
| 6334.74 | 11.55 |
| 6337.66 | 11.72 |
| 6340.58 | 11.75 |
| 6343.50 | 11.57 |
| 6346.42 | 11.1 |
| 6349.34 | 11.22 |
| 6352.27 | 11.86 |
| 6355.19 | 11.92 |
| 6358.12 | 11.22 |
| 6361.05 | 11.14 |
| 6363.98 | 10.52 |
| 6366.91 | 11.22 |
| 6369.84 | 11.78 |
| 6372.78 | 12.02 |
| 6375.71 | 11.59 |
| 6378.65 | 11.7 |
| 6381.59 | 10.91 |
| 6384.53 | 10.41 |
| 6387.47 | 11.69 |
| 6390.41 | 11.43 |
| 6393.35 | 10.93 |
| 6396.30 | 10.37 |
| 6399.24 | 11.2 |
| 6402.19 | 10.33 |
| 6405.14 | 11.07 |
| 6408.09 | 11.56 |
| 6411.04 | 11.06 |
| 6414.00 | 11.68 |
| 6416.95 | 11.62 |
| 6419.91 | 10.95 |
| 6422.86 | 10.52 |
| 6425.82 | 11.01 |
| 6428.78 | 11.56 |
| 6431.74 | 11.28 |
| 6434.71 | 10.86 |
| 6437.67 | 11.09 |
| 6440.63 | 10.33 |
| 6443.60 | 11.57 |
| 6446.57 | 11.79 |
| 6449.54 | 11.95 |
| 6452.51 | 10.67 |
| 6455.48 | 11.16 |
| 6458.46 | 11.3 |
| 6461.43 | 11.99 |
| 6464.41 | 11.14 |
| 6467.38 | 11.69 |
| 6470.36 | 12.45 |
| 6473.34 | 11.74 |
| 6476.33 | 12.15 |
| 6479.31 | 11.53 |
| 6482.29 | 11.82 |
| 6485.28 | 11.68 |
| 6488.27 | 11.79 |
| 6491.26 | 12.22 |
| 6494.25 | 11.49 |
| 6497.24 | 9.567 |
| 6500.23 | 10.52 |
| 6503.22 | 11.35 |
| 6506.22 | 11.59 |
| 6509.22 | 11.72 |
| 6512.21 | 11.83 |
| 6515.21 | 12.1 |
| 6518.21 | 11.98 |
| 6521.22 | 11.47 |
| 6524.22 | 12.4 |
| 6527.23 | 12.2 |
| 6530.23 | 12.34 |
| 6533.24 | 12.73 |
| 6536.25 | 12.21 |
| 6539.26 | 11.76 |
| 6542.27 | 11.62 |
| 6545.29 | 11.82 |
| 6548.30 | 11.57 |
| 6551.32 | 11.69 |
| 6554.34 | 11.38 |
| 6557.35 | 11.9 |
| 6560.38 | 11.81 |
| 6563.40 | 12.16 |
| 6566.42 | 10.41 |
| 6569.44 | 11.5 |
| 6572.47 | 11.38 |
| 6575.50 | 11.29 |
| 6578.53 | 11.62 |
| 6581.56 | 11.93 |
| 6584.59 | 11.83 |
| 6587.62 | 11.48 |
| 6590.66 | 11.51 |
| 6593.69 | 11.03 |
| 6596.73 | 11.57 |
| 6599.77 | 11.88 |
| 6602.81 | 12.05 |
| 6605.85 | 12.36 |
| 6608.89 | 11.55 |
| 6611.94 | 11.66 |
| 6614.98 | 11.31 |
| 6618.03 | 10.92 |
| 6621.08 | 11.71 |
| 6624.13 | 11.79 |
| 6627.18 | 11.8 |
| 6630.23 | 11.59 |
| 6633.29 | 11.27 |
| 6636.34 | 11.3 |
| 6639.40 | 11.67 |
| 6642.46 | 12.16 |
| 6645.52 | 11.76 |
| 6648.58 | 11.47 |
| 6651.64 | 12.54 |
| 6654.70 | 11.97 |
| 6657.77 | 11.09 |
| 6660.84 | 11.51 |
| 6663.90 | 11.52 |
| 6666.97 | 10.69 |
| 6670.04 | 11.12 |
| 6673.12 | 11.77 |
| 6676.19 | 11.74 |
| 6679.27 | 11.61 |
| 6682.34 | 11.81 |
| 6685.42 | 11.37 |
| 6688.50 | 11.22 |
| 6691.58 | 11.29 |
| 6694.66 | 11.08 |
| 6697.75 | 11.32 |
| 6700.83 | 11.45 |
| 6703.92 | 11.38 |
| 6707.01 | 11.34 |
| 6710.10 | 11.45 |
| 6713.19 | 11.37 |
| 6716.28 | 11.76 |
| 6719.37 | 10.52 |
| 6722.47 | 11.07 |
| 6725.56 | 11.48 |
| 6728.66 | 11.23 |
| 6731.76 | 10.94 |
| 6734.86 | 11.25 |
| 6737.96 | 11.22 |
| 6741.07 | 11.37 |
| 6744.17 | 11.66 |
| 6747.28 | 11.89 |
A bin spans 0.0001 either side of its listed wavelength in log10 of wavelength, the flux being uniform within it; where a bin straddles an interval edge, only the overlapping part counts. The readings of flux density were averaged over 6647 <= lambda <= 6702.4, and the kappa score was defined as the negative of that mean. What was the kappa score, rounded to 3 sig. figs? -11.5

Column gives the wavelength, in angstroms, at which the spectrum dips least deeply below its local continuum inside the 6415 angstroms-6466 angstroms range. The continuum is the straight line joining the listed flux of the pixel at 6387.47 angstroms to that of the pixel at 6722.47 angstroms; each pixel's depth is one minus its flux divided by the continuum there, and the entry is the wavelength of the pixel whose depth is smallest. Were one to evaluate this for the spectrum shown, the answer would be 6461.43 angstroms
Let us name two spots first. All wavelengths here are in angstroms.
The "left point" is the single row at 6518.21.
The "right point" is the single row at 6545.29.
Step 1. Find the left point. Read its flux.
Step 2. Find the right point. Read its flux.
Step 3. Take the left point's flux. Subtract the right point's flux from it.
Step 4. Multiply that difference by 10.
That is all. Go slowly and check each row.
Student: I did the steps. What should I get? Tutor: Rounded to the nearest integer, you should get 2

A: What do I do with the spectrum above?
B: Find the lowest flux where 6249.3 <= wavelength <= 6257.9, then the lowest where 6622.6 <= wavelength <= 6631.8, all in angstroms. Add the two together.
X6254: 22.2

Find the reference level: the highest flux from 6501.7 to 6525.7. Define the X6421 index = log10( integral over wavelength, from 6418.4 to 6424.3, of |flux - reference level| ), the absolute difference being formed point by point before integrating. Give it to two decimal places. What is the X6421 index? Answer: 0.99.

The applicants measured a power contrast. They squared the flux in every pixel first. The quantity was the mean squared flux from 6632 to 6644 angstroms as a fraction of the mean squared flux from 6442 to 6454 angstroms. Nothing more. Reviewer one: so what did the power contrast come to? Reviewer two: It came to 1.02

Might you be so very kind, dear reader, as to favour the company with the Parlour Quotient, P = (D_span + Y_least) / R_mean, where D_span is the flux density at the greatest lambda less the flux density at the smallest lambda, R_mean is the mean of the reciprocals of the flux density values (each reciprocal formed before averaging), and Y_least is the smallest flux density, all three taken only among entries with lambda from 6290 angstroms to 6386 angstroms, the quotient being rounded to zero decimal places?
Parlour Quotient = 103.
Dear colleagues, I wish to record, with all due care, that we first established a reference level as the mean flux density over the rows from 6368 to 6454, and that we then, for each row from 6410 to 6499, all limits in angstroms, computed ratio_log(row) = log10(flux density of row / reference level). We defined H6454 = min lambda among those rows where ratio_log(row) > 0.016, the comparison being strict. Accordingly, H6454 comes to 6414.00 angstroms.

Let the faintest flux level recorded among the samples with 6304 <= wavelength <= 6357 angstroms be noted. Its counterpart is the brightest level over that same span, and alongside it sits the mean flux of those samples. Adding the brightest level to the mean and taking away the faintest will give 12.4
